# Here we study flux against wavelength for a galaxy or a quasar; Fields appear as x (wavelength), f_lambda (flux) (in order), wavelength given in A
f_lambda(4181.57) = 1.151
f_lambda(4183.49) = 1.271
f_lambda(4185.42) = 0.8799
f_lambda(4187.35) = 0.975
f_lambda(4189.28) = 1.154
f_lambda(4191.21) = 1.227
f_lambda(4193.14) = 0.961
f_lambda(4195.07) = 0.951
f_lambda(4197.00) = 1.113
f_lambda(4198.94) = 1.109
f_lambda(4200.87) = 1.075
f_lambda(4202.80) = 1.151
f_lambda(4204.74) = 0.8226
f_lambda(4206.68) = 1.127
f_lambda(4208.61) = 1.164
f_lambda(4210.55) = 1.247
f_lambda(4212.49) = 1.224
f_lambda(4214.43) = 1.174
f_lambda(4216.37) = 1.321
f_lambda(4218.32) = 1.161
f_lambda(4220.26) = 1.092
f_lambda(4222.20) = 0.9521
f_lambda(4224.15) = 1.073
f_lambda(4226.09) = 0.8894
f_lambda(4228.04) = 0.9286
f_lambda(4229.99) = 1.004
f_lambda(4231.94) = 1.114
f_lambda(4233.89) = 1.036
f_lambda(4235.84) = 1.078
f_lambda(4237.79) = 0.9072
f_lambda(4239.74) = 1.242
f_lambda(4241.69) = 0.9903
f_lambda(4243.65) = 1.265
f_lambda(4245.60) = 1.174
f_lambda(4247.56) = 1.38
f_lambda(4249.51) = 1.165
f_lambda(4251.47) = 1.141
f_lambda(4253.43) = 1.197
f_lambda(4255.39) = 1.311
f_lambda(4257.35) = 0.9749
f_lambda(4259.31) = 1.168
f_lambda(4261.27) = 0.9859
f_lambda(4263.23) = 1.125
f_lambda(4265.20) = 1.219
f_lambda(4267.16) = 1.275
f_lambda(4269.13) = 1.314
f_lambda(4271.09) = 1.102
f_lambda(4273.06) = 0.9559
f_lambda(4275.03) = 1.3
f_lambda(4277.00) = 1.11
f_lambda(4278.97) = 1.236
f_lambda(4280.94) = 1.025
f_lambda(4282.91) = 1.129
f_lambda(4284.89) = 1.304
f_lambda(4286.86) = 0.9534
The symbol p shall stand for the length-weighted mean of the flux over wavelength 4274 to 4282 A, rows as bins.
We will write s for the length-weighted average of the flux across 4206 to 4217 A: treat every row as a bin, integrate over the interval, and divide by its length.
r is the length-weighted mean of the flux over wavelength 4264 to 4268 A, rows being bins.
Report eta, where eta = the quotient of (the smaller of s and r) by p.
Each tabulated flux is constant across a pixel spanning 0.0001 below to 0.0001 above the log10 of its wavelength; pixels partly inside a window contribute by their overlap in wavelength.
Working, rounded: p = 1.17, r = 1.24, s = 1.21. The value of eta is 1.04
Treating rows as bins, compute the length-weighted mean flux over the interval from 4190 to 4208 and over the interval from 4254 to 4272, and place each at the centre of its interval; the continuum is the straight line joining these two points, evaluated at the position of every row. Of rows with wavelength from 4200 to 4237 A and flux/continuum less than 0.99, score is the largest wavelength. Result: 4235.84 A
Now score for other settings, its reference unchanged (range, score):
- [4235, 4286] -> 4282.91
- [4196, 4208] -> 4204.74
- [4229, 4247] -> 4241.69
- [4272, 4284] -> 4282.91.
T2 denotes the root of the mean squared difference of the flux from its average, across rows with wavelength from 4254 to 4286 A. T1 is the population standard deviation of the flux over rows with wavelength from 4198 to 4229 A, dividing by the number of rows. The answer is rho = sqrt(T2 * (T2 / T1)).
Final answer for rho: 0.339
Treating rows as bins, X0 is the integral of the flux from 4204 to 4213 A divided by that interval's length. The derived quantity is 1.12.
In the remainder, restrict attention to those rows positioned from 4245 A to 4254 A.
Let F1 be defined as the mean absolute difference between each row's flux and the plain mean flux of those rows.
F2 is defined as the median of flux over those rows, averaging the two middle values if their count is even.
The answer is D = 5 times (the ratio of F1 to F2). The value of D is 0.29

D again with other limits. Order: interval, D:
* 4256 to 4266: 0.41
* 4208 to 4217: 0.19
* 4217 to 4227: 0.42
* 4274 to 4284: 0.38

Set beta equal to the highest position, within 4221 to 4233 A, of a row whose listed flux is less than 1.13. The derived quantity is 4231.94 A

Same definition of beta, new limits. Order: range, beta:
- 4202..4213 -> 4206.68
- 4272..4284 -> 4282.91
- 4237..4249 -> 4241.69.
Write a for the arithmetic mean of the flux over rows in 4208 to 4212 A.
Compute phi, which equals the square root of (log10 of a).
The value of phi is 0.285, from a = 1.21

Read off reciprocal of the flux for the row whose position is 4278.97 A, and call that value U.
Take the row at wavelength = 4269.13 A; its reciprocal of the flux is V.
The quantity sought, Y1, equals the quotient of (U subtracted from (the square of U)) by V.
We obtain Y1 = -0.203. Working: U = 0.81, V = 0.76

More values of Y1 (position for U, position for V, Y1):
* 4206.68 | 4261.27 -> -0.099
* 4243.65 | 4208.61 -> -0.193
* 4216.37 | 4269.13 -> -0.242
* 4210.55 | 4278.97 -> -0.196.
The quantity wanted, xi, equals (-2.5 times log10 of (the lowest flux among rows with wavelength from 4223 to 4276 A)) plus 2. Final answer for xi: 2.13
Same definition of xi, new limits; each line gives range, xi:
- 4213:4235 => 2.13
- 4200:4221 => 2.21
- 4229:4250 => 2.11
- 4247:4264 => 2.03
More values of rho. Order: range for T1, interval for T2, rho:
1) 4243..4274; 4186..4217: 0.360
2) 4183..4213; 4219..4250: 0.371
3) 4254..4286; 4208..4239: 0.352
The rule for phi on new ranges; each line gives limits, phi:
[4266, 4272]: 0.300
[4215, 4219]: 0.306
